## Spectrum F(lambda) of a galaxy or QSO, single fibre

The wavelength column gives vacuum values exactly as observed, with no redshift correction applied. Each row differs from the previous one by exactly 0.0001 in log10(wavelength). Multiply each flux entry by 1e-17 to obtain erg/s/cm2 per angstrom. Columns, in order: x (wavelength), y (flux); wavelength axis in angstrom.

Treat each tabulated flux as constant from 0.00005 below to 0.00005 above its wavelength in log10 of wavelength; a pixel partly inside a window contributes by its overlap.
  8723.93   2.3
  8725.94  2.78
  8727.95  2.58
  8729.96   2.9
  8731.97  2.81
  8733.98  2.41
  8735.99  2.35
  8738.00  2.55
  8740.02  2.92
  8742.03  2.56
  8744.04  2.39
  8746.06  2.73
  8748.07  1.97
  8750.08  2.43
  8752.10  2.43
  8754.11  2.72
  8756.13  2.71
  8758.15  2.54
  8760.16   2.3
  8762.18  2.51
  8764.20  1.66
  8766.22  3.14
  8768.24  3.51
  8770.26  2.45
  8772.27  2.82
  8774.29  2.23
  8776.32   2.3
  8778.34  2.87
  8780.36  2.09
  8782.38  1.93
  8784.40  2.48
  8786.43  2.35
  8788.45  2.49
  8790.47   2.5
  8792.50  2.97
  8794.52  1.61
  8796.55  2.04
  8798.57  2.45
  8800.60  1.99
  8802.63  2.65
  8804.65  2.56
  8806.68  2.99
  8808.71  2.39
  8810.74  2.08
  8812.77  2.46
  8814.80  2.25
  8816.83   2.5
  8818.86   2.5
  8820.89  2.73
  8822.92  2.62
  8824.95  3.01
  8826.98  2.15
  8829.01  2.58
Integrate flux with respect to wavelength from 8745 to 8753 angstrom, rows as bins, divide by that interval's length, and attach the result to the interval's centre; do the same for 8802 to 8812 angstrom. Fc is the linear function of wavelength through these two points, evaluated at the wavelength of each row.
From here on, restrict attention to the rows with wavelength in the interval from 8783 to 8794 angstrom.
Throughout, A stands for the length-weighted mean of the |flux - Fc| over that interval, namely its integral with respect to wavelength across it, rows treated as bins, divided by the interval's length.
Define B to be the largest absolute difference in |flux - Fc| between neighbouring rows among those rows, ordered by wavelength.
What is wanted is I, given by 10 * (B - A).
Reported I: 2.90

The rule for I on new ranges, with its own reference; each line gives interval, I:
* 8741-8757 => 1.70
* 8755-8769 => 2.32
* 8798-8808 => 2.17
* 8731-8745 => 1.95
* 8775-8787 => 2.60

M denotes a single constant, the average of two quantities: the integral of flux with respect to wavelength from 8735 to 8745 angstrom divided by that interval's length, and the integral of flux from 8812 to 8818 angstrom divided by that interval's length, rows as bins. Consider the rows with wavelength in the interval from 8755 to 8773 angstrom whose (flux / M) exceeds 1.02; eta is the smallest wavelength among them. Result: 8756.13 angstrom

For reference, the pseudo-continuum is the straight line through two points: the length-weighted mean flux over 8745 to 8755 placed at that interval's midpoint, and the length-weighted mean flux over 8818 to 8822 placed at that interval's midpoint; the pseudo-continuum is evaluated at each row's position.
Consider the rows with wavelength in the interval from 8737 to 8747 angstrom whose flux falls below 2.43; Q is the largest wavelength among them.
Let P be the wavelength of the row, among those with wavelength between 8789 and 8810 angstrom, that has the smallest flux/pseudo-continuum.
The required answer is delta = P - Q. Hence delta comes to 50.5 angstrom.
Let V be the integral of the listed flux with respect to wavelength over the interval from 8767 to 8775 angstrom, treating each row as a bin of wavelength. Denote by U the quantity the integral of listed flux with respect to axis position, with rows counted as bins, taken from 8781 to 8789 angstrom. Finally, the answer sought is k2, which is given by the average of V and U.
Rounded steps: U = 18.3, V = 22.3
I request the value 20.3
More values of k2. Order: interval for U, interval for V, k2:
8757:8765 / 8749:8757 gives 19.4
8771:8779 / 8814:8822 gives 20.2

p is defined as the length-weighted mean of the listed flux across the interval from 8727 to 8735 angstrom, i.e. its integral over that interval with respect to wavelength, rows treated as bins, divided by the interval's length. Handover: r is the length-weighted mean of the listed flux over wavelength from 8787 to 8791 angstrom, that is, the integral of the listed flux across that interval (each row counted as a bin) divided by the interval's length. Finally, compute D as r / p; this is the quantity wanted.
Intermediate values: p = 2.68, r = 2.48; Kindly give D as 0.93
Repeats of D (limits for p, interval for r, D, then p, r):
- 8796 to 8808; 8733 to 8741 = 1.04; 2.46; 2.56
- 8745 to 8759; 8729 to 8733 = 1.14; 2.50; 2.85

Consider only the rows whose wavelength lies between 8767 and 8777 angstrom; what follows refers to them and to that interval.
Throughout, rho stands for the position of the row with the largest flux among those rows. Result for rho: 8768.24 angstrom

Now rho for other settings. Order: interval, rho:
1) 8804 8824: 8806.68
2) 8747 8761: 8754.11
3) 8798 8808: 8806.68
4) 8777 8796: 8792.50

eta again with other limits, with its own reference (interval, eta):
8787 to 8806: 8792.50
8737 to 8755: 8738.00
